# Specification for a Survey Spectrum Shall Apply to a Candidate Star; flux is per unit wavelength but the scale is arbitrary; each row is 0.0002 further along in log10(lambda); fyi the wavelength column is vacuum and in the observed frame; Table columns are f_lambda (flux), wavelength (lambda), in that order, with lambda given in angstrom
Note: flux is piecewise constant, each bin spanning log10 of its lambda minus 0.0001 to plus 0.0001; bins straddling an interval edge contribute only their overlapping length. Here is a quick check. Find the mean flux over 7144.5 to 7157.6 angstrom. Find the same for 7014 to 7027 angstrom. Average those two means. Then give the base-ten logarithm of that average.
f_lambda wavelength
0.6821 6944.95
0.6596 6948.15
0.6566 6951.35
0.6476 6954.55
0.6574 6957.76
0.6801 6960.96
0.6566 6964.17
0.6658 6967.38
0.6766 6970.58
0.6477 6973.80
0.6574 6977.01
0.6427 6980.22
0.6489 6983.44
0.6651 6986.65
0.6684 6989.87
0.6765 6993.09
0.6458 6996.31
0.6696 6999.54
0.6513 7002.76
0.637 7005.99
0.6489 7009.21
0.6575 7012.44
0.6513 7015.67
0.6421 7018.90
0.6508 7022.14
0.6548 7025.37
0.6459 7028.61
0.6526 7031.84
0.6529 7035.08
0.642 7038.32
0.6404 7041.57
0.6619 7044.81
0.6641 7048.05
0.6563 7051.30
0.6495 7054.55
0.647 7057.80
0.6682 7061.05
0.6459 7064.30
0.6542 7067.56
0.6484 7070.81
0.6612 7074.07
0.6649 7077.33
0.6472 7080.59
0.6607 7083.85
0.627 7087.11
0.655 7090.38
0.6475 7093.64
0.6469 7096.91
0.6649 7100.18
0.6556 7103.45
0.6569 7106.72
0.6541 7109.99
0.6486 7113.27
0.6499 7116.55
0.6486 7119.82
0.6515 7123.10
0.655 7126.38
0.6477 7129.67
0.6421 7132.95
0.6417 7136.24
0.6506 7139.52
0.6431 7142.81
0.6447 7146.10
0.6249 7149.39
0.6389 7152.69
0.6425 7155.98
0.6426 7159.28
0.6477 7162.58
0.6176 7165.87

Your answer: -0.191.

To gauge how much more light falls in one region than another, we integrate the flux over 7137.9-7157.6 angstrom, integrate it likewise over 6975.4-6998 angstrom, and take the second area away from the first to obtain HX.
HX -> -2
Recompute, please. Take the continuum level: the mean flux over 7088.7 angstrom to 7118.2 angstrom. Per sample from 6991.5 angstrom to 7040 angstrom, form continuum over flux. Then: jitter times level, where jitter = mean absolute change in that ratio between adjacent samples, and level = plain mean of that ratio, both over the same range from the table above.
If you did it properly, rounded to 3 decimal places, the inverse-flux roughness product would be 0.018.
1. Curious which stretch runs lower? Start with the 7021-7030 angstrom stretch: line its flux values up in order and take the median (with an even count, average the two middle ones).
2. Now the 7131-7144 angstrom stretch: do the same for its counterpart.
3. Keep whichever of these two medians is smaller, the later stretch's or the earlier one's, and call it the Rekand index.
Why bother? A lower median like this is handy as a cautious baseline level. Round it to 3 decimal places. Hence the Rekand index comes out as 0.643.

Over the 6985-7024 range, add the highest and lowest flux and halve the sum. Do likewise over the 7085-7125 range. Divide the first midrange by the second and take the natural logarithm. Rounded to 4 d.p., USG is 0.0166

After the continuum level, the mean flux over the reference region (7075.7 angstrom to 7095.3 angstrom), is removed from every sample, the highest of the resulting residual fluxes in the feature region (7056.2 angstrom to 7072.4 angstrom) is 0.018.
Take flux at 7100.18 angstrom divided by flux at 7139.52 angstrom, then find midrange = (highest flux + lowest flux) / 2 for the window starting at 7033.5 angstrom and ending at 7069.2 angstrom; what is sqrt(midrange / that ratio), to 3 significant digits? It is 0.800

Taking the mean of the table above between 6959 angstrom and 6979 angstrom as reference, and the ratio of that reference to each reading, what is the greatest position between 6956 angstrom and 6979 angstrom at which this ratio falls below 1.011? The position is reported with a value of 6977.01 angstrom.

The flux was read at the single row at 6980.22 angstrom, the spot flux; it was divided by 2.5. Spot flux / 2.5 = 0.257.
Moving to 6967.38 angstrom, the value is 0.266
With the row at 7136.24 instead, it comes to 0.257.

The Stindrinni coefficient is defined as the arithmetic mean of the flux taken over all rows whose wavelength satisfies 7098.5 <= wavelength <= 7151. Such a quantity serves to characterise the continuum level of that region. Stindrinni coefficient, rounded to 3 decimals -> 0.649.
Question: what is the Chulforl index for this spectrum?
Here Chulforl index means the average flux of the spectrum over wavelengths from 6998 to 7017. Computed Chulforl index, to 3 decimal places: 0.653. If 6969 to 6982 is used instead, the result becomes 0.656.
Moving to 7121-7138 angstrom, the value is 0.648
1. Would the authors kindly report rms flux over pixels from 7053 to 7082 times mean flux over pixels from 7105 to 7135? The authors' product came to 0.425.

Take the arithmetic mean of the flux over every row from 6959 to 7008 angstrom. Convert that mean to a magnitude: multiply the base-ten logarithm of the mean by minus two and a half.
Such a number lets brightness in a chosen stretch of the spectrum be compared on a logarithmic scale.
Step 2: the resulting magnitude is 0.452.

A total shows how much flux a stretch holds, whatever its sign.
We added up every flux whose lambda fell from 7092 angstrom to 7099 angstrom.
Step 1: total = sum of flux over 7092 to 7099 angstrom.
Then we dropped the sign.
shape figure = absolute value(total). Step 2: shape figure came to 1.3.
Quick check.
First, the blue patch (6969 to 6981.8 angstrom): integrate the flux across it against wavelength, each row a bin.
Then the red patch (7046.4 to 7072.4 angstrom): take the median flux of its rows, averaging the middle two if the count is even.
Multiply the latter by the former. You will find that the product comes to 5.5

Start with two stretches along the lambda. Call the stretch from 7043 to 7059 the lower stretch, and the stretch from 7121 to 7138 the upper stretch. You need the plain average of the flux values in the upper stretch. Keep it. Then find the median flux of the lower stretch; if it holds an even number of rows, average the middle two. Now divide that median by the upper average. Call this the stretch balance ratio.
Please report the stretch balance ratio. 1.01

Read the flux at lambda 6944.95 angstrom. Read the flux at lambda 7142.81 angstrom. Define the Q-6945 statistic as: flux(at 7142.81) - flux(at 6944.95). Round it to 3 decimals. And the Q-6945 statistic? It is -0.039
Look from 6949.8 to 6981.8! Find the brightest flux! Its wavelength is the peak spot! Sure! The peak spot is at 6960.96 angstrom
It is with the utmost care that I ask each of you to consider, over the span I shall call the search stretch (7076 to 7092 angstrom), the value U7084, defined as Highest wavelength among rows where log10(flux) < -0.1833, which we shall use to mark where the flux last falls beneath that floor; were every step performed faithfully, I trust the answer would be 7090.38 angstrom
